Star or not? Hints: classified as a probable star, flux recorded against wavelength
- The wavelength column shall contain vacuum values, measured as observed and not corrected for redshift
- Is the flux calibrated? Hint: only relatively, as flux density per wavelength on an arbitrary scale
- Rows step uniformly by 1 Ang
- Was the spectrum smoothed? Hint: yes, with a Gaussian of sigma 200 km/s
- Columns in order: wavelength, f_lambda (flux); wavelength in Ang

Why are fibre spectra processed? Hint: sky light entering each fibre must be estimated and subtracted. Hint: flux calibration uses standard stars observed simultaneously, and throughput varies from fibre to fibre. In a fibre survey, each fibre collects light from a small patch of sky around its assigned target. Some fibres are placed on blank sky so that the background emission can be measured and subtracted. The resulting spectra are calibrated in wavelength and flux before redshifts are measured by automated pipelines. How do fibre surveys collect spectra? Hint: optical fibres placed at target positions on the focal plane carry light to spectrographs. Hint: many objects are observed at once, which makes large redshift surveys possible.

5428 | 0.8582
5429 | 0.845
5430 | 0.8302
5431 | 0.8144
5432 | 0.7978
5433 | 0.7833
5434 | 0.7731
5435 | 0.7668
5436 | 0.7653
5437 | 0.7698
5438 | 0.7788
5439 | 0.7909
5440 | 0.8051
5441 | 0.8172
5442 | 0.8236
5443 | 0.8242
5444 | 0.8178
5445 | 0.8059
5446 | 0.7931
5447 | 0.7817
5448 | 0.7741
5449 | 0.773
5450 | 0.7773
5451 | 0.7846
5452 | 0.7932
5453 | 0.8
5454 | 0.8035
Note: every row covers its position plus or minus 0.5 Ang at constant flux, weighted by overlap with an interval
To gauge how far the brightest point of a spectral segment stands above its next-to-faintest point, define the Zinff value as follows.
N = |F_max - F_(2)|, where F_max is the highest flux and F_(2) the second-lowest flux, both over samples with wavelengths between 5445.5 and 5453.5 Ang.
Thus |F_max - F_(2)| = 0.026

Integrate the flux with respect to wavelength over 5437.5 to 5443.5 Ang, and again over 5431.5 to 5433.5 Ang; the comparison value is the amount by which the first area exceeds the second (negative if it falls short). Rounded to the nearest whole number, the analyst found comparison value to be 3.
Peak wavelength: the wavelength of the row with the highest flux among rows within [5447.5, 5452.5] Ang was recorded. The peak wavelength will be 5452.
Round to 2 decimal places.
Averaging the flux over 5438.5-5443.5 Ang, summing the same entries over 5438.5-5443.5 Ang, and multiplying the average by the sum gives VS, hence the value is 3.30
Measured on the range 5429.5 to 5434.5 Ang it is 3.20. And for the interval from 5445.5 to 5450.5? 3.04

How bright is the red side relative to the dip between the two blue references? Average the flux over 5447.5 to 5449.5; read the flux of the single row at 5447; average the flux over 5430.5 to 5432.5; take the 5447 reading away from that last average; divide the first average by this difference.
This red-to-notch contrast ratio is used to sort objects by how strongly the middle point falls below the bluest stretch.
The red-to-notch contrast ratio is 32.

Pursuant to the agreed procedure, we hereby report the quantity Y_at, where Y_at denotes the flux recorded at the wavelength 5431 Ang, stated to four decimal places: 0.8144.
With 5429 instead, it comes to 0.8450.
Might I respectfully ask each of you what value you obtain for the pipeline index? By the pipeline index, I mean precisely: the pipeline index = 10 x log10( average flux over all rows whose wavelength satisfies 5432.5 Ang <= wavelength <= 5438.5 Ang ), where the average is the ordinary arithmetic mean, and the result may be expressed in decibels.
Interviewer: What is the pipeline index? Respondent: -1.12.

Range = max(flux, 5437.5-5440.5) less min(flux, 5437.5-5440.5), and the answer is 0.0263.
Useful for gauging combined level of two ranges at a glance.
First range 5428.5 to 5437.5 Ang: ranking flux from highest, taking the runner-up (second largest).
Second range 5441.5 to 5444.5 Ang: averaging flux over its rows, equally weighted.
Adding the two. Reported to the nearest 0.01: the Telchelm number 1.65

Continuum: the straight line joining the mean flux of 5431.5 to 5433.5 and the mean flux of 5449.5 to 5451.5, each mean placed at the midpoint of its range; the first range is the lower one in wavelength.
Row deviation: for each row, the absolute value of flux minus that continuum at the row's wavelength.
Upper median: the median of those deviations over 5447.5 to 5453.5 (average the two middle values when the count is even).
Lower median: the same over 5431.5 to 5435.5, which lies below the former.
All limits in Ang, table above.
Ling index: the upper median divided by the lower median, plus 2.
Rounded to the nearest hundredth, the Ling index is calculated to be 2.72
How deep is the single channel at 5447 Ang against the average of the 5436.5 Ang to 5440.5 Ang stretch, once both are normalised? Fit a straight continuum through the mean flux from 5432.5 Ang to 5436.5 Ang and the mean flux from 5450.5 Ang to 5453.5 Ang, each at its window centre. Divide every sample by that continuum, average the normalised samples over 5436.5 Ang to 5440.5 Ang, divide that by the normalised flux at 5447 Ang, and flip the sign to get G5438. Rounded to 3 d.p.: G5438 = -1.019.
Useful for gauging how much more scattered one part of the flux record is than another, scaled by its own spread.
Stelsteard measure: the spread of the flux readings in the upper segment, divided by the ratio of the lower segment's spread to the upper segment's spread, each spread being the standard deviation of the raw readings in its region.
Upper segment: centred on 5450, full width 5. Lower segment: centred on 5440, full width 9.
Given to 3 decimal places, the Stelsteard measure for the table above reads 0.003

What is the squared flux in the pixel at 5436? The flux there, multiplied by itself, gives 0.59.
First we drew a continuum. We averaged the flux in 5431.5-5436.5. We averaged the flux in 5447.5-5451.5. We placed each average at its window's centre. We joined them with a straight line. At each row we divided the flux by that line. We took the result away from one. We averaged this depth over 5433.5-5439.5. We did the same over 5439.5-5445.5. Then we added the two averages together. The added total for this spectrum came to -0.05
